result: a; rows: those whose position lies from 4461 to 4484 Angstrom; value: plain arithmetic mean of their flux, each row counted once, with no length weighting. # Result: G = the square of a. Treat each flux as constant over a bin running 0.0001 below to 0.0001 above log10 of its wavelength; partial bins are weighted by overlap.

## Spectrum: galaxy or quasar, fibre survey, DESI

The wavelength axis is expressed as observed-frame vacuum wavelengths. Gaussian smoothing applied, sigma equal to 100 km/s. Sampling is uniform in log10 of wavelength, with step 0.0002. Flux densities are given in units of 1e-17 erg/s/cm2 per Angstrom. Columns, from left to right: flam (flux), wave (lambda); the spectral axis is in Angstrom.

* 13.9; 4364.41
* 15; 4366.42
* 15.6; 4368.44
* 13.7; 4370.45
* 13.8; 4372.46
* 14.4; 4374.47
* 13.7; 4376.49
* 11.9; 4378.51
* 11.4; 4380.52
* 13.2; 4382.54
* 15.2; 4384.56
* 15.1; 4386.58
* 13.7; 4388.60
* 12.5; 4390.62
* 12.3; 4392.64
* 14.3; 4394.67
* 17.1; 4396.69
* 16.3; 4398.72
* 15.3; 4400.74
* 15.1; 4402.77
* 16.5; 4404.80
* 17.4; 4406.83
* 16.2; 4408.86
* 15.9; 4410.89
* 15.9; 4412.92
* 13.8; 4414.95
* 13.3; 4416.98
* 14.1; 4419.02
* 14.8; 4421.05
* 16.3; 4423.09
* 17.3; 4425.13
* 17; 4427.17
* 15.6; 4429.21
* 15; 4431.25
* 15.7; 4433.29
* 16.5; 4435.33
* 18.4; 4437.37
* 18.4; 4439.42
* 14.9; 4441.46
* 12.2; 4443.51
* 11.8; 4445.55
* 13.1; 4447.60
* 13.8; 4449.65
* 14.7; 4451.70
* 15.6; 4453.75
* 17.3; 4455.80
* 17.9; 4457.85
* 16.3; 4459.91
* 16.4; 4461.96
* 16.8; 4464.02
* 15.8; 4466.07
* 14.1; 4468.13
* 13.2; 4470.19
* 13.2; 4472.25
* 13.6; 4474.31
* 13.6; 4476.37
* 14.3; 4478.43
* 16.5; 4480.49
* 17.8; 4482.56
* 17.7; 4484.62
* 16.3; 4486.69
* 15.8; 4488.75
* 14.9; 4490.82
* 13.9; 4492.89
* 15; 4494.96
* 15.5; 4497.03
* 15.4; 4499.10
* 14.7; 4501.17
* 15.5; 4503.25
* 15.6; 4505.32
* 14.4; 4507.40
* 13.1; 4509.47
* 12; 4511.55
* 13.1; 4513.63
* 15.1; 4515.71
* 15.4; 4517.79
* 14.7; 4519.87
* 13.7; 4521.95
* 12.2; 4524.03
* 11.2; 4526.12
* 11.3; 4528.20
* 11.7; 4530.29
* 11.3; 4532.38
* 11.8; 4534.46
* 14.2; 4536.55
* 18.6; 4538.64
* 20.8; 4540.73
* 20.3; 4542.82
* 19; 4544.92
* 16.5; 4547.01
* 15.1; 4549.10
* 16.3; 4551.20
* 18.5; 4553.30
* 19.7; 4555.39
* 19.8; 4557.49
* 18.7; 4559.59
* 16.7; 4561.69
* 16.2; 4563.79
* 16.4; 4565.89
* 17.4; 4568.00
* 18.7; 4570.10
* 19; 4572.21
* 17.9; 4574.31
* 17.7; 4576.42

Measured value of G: 226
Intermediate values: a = 15.0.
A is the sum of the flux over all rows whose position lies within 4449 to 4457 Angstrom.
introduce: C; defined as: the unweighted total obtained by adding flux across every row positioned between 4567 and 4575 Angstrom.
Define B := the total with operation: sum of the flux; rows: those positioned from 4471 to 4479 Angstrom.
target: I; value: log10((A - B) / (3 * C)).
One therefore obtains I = -1.5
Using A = 61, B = 54.7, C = 73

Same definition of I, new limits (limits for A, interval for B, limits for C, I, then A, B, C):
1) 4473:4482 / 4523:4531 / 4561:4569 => -1.2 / 58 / 46.4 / 67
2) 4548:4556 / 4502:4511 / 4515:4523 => -1.2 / 70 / 58.6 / 59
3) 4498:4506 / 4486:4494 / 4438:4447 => -2.8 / 61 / 60.9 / 57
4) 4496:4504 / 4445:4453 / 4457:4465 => -1.4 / 61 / 53.4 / 67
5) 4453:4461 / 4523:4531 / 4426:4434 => -1.0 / 67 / 46.4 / 63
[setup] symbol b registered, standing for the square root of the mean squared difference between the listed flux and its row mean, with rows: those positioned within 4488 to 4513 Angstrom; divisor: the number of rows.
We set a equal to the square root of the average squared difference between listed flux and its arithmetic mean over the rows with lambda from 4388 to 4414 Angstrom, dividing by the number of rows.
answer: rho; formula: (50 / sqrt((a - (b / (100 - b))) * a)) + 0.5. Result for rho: 32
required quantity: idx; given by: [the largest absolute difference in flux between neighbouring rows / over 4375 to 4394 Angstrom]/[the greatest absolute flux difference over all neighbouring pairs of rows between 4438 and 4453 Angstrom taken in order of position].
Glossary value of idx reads 0.6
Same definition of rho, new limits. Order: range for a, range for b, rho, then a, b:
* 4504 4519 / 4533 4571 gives 40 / 1.3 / 2.25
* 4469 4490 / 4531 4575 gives 29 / 1.7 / 2.50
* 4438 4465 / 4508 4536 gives 25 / 2.0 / 1.44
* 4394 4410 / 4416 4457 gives 52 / 1.0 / 1.85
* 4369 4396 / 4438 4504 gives 45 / 1.1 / 1.66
